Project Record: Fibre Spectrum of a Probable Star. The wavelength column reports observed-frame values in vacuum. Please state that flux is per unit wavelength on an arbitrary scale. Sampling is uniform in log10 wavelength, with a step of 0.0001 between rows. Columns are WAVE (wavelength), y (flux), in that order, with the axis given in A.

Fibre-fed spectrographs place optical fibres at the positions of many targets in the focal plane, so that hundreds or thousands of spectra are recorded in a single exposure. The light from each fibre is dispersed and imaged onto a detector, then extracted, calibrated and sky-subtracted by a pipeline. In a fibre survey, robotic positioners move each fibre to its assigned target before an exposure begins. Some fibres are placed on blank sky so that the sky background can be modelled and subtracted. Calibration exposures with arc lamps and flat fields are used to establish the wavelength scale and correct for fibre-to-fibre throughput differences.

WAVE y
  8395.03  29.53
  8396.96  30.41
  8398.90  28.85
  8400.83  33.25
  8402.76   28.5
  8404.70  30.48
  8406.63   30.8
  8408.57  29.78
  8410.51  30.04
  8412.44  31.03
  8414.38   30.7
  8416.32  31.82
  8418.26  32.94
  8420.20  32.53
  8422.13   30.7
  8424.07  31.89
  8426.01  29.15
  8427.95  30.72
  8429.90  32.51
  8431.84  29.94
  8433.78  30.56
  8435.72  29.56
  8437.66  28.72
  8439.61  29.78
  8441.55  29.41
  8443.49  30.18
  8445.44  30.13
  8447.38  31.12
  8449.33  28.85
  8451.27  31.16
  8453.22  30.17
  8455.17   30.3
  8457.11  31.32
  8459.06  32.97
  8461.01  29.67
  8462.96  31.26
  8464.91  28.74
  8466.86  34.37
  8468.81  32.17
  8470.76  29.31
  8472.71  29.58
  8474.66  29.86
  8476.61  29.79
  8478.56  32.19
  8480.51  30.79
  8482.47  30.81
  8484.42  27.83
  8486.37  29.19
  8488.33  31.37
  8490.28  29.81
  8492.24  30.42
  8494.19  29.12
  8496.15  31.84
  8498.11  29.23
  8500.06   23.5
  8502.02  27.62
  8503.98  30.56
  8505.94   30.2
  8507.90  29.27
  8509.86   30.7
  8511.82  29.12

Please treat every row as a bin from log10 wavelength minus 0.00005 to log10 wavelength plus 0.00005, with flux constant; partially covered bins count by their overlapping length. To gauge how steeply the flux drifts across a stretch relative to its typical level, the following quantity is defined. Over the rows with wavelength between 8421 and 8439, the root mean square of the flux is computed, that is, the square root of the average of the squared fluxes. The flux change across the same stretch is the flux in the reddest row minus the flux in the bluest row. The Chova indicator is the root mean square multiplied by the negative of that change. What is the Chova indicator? 60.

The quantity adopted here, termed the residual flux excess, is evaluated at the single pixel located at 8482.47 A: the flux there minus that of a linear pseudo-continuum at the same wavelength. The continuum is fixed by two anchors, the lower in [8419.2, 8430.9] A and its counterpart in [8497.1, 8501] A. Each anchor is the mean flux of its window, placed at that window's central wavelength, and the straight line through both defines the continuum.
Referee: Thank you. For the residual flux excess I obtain 3.3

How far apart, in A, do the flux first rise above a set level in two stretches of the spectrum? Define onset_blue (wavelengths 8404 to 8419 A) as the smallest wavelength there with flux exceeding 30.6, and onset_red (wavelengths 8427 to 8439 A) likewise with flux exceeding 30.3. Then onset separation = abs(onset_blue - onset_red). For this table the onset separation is 21.3 A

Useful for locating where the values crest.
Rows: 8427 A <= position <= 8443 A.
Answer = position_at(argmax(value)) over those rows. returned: 8429.90 A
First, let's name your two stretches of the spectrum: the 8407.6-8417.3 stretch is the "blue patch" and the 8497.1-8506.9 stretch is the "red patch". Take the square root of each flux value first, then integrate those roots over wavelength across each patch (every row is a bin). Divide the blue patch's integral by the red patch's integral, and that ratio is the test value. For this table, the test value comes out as 1.03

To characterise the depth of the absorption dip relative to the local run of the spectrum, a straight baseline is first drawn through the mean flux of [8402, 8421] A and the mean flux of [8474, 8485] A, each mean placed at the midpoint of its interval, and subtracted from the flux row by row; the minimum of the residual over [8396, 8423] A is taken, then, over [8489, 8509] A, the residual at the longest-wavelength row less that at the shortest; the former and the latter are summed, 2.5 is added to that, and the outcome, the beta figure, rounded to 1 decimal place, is -0.3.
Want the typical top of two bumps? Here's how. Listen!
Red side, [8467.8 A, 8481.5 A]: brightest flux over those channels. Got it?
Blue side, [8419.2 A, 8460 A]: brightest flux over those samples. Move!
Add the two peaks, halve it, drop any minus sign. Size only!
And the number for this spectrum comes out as 32.58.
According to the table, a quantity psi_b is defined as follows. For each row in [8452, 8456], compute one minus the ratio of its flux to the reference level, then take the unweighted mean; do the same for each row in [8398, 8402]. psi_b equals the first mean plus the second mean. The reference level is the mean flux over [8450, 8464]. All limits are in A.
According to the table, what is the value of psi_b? 0.02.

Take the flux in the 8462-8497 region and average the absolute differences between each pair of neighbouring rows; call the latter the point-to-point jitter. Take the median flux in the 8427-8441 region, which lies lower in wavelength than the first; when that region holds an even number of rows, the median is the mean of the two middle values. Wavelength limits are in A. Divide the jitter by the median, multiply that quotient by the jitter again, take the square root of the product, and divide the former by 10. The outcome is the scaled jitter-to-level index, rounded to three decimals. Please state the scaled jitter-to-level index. 0.033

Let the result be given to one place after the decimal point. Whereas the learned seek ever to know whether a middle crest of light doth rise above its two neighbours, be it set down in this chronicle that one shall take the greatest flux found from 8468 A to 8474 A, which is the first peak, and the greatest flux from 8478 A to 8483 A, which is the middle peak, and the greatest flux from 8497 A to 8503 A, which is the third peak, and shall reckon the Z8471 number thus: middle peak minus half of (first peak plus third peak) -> 1.5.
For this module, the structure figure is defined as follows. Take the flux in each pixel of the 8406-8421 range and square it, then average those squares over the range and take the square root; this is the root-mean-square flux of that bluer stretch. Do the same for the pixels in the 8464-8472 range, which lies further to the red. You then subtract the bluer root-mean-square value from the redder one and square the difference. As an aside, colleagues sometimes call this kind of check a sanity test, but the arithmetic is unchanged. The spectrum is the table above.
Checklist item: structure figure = 0.0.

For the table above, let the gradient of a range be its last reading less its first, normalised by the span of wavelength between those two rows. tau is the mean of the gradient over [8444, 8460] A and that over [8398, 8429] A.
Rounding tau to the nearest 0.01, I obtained 0.14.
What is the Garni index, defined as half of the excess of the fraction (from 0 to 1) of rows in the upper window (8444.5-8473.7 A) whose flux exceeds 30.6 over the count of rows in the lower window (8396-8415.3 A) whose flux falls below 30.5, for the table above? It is -2.8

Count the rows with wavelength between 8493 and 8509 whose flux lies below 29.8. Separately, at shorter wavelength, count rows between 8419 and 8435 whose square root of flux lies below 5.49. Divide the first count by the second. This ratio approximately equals 2.5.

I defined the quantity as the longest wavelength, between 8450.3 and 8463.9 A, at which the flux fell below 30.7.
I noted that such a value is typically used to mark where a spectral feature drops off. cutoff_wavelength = 8461.01 A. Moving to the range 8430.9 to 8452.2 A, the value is 8449.33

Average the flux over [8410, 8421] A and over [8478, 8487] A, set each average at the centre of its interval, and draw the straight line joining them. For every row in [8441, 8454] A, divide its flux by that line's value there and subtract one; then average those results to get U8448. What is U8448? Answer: -0.023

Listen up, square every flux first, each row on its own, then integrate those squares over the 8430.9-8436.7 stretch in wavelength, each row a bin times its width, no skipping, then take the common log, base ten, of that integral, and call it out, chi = 3.72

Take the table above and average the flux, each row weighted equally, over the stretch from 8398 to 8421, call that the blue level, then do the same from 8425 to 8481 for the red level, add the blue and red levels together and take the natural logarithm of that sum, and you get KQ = 4.12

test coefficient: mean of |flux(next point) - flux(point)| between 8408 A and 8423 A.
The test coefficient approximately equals 0.87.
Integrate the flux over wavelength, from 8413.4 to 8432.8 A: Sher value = 607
